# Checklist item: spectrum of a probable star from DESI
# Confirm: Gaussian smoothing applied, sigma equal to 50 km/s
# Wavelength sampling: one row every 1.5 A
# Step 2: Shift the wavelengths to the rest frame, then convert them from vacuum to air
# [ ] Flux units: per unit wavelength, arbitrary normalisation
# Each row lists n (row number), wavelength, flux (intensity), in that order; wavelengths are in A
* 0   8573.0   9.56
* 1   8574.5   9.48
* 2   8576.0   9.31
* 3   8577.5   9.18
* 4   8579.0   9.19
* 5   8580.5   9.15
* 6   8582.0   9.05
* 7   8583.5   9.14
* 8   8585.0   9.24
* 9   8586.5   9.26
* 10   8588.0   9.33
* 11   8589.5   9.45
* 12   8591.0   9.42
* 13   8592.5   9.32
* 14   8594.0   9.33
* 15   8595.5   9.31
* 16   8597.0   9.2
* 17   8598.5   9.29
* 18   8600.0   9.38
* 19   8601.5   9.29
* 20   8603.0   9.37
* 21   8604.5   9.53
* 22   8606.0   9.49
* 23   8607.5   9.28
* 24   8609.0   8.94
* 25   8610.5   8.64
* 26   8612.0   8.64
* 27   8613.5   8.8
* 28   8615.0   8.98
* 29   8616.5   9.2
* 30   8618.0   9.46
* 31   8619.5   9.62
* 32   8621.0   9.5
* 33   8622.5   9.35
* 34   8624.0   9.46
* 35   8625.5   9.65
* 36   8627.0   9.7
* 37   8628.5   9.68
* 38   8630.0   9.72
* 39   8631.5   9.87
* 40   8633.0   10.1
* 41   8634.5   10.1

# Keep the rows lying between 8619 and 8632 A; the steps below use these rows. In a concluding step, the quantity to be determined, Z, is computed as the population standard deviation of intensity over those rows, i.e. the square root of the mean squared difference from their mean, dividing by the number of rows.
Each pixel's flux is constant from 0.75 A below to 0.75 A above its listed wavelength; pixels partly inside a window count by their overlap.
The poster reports 0.148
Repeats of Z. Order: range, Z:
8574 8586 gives 0.122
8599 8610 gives 0.180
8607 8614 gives 0.238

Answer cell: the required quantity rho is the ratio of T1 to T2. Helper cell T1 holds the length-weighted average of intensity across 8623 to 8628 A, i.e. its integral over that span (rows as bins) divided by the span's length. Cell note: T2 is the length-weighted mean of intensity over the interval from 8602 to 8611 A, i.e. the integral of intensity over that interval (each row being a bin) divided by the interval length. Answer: 1.04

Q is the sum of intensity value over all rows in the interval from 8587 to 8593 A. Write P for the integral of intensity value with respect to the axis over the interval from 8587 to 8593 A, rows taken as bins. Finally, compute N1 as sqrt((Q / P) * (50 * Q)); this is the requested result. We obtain 35.4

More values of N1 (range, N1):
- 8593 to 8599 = 35.2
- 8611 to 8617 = 34.5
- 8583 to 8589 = 35.1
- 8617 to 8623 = 35.6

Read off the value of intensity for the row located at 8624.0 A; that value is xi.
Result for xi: 9.46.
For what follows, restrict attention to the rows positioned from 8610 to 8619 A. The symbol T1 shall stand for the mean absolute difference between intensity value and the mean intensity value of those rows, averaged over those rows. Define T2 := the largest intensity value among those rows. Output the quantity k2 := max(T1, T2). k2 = 9.46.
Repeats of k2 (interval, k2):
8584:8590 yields 9.45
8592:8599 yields 9.33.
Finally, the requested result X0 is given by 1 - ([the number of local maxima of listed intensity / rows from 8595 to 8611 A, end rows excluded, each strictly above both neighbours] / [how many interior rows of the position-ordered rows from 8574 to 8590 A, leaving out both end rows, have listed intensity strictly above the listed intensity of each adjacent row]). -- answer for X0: -1.0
